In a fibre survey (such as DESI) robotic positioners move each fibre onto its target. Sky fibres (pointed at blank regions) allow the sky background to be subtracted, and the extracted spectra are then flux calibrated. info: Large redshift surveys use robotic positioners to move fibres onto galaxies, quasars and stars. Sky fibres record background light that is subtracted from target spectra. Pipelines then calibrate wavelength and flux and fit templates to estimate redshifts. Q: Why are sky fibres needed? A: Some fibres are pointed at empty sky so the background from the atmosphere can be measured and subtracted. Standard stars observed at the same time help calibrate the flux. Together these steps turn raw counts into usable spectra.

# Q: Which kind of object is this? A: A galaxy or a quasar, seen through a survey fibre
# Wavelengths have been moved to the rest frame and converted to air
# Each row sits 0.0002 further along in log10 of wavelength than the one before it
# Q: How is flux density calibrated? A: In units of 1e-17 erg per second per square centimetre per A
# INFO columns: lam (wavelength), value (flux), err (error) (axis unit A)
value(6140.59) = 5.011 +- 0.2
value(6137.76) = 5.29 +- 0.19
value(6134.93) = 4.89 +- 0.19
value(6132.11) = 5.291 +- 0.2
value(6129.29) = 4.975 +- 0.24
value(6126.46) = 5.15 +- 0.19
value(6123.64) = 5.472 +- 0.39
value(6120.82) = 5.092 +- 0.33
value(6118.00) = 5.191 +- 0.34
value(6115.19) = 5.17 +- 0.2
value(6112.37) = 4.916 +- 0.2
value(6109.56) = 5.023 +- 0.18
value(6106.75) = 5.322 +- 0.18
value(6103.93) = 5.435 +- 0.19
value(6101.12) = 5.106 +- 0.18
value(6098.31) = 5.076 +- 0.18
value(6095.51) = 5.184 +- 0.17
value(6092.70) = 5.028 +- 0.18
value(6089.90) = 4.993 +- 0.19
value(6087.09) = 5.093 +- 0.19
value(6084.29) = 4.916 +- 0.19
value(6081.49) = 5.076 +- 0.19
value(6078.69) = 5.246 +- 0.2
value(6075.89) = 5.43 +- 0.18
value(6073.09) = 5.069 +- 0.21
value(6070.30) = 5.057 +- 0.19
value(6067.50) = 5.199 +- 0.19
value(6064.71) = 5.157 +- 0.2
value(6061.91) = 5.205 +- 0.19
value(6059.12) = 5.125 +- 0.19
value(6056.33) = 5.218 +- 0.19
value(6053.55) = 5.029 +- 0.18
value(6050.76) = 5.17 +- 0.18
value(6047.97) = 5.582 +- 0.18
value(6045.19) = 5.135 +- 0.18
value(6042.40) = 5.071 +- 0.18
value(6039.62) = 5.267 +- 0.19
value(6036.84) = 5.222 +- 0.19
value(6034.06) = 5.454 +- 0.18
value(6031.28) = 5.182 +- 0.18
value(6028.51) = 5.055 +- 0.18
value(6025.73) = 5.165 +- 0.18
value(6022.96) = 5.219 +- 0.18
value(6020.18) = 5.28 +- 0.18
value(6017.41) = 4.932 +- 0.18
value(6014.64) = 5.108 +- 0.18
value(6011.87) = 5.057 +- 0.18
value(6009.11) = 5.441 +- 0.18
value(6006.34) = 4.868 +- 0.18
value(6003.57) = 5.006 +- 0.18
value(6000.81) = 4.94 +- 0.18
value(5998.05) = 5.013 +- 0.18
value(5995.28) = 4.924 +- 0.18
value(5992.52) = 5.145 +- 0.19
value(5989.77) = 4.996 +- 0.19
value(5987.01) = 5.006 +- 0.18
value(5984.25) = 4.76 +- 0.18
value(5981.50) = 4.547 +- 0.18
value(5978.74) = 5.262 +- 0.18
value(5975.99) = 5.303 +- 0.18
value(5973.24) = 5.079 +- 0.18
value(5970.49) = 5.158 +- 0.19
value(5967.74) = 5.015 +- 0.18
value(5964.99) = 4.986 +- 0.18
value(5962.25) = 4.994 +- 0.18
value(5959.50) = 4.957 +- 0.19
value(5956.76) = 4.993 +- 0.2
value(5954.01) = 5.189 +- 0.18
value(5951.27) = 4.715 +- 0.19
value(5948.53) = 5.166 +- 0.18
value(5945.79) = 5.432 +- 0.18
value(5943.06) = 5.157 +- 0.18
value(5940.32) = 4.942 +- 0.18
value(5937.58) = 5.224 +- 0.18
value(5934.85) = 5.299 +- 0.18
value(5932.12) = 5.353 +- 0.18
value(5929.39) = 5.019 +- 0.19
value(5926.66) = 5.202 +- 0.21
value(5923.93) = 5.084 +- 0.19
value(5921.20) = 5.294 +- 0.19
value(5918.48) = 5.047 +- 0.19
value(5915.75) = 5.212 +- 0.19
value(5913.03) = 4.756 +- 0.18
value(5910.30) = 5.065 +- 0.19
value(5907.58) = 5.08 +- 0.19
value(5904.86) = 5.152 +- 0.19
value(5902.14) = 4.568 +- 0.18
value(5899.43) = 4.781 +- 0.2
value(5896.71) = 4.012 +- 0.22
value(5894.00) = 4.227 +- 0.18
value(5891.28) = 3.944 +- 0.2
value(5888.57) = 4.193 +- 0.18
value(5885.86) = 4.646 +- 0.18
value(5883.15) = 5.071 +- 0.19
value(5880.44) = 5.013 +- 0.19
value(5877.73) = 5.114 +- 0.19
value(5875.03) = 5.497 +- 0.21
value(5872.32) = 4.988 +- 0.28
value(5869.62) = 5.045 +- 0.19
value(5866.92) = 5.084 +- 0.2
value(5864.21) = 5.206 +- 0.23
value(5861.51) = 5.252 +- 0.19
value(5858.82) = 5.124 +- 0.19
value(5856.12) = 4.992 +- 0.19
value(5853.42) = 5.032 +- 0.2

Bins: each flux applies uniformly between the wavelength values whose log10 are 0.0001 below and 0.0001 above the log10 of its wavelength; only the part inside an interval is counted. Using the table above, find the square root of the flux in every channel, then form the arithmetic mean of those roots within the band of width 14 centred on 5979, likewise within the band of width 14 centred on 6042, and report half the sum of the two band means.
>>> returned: 2.26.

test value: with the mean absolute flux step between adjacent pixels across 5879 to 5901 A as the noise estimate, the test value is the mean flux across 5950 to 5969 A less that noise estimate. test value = 4.63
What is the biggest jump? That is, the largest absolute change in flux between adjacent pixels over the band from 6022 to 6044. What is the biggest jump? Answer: 0.27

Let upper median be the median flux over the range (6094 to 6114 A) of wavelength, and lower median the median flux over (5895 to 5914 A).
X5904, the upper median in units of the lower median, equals 1.07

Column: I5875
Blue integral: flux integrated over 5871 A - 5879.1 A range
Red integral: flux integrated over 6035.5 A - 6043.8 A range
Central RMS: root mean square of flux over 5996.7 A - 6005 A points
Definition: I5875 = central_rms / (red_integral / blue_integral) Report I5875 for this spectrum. 4.9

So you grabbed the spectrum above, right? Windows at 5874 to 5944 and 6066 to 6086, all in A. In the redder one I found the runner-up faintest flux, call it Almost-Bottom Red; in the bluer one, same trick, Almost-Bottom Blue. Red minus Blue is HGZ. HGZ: 1.0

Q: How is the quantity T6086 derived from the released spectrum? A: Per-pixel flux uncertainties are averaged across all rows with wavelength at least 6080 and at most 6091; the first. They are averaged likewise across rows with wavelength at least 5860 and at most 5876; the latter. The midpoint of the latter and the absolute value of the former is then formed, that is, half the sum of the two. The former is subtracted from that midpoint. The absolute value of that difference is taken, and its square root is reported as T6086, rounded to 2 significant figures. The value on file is 0.12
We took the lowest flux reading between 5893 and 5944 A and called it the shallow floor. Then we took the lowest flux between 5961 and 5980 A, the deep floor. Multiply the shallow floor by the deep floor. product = 20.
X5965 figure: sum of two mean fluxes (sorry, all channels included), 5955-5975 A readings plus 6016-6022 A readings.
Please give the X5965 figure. 10.1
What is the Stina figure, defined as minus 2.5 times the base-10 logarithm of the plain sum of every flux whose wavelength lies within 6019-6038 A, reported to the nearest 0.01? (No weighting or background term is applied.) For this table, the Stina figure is -3.91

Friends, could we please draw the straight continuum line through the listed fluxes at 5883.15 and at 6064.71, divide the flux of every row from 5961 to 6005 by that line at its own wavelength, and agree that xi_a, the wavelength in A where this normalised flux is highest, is 5975.99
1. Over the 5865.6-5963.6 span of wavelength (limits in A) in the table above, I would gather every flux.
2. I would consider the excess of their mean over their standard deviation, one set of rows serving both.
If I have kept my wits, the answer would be 4.59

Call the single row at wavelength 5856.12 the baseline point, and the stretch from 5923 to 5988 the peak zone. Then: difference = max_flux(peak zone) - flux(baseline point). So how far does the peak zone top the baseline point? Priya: 0.44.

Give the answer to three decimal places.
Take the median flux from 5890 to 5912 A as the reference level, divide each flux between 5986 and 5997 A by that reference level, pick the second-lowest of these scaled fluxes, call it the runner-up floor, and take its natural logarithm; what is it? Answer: 0.067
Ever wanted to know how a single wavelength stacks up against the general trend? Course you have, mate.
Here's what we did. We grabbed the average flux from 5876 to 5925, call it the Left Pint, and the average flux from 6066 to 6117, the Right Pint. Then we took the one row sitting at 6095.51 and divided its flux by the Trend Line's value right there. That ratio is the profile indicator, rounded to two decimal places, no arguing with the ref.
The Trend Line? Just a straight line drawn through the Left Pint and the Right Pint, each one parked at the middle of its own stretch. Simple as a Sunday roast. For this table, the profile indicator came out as 1.01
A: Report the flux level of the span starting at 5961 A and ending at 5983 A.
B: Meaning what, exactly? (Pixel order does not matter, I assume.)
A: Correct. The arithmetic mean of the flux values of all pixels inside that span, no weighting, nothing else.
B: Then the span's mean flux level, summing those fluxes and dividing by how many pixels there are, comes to 5.04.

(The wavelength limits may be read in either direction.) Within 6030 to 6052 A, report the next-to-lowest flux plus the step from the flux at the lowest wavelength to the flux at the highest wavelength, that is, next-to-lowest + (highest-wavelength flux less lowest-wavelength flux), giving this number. 5.12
